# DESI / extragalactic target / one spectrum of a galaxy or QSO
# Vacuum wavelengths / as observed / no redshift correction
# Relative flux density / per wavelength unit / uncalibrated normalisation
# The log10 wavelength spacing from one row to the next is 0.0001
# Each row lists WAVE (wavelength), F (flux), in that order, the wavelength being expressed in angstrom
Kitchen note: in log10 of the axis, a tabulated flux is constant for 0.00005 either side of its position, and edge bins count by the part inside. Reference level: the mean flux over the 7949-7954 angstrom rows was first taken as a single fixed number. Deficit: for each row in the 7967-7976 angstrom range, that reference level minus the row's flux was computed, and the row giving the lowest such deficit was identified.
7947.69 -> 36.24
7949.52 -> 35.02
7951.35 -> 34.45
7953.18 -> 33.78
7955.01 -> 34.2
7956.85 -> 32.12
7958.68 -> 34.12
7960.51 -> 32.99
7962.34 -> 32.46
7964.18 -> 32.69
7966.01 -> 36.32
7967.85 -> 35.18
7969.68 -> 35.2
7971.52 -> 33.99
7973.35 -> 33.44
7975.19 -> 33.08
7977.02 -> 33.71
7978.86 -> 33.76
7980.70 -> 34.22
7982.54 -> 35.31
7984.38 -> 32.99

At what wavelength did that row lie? 7969.68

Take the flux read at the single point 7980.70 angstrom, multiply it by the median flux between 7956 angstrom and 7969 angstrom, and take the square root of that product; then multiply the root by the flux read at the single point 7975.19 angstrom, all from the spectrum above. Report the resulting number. 1111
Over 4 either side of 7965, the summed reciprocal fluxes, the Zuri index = 0.12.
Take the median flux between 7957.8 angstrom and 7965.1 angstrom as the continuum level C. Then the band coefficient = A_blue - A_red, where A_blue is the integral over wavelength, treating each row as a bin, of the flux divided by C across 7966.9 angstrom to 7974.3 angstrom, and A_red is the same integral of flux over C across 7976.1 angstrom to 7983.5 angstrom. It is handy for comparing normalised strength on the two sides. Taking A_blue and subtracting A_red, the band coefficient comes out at 0.0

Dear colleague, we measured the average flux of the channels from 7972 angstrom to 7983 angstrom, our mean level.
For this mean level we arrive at 33.9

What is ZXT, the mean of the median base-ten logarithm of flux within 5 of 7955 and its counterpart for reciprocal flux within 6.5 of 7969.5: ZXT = 0.781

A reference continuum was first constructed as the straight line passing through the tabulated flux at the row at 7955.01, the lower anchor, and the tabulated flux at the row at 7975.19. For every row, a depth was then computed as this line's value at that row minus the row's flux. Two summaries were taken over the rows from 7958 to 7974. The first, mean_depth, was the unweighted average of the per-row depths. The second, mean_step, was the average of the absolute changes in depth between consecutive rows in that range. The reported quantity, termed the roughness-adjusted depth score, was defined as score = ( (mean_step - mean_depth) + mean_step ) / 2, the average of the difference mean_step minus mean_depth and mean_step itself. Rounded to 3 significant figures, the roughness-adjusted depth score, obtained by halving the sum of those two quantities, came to 1.26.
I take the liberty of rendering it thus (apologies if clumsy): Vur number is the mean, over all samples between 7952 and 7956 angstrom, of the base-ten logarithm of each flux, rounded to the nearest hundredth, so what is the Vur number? 1.53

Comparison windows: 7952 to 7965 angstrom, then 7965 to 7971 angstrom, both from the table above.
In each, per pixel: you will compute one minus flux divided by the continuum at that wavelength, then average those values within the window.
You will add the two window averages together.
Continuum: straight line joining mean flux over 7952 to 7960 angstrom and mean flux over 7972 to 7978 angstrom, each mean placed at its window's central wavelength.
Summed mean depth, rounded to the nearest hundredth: -0.05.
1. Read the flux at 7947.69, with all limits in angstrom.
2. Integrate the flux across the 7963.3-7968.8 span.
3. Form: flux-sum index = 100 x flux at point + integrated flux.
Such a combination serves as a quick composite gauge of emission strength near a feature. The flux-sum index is 3815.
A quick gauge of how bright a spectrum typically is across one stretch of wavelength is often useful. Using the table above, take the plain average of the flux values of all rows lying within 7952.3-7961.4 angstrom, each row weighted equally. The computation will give 33.4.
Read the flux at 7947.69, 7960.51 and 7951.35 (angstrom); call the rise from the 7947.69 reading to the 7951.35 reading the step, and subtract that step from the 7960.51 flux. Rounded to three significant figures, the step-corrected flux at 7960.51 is 34.8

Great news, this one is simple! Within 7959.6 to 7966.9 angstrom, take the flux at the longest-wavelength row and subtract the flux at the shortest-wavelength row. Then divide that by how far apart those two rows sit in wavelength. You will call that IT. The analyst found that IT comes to 0.61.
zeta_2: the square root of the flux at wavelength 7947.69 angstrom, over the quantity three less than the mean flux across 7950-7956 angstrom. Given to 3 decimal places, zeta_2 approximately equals 0.193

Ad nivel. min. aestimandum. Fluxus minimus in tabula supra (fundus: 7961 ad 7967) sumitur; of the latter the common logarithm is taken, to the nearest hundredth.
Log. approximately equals 1.51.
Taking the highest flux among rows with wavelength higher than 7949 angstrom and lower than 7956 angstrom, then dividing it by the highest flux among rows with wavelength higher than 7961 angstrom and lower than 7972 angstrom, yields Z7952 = 0.96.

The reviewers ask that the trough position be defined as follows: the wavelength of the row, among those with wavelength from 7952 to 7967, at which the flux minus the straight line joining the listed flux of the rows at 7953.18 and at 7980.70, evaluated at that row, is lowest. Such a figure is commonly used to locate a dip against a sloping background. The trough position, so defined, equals 7956.85 angstrom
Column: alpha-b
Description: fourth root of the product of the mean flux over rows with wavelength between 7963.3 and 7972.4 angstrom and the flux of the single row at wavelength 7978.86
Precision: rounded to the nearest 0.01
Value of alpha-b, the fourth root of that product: 5.85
